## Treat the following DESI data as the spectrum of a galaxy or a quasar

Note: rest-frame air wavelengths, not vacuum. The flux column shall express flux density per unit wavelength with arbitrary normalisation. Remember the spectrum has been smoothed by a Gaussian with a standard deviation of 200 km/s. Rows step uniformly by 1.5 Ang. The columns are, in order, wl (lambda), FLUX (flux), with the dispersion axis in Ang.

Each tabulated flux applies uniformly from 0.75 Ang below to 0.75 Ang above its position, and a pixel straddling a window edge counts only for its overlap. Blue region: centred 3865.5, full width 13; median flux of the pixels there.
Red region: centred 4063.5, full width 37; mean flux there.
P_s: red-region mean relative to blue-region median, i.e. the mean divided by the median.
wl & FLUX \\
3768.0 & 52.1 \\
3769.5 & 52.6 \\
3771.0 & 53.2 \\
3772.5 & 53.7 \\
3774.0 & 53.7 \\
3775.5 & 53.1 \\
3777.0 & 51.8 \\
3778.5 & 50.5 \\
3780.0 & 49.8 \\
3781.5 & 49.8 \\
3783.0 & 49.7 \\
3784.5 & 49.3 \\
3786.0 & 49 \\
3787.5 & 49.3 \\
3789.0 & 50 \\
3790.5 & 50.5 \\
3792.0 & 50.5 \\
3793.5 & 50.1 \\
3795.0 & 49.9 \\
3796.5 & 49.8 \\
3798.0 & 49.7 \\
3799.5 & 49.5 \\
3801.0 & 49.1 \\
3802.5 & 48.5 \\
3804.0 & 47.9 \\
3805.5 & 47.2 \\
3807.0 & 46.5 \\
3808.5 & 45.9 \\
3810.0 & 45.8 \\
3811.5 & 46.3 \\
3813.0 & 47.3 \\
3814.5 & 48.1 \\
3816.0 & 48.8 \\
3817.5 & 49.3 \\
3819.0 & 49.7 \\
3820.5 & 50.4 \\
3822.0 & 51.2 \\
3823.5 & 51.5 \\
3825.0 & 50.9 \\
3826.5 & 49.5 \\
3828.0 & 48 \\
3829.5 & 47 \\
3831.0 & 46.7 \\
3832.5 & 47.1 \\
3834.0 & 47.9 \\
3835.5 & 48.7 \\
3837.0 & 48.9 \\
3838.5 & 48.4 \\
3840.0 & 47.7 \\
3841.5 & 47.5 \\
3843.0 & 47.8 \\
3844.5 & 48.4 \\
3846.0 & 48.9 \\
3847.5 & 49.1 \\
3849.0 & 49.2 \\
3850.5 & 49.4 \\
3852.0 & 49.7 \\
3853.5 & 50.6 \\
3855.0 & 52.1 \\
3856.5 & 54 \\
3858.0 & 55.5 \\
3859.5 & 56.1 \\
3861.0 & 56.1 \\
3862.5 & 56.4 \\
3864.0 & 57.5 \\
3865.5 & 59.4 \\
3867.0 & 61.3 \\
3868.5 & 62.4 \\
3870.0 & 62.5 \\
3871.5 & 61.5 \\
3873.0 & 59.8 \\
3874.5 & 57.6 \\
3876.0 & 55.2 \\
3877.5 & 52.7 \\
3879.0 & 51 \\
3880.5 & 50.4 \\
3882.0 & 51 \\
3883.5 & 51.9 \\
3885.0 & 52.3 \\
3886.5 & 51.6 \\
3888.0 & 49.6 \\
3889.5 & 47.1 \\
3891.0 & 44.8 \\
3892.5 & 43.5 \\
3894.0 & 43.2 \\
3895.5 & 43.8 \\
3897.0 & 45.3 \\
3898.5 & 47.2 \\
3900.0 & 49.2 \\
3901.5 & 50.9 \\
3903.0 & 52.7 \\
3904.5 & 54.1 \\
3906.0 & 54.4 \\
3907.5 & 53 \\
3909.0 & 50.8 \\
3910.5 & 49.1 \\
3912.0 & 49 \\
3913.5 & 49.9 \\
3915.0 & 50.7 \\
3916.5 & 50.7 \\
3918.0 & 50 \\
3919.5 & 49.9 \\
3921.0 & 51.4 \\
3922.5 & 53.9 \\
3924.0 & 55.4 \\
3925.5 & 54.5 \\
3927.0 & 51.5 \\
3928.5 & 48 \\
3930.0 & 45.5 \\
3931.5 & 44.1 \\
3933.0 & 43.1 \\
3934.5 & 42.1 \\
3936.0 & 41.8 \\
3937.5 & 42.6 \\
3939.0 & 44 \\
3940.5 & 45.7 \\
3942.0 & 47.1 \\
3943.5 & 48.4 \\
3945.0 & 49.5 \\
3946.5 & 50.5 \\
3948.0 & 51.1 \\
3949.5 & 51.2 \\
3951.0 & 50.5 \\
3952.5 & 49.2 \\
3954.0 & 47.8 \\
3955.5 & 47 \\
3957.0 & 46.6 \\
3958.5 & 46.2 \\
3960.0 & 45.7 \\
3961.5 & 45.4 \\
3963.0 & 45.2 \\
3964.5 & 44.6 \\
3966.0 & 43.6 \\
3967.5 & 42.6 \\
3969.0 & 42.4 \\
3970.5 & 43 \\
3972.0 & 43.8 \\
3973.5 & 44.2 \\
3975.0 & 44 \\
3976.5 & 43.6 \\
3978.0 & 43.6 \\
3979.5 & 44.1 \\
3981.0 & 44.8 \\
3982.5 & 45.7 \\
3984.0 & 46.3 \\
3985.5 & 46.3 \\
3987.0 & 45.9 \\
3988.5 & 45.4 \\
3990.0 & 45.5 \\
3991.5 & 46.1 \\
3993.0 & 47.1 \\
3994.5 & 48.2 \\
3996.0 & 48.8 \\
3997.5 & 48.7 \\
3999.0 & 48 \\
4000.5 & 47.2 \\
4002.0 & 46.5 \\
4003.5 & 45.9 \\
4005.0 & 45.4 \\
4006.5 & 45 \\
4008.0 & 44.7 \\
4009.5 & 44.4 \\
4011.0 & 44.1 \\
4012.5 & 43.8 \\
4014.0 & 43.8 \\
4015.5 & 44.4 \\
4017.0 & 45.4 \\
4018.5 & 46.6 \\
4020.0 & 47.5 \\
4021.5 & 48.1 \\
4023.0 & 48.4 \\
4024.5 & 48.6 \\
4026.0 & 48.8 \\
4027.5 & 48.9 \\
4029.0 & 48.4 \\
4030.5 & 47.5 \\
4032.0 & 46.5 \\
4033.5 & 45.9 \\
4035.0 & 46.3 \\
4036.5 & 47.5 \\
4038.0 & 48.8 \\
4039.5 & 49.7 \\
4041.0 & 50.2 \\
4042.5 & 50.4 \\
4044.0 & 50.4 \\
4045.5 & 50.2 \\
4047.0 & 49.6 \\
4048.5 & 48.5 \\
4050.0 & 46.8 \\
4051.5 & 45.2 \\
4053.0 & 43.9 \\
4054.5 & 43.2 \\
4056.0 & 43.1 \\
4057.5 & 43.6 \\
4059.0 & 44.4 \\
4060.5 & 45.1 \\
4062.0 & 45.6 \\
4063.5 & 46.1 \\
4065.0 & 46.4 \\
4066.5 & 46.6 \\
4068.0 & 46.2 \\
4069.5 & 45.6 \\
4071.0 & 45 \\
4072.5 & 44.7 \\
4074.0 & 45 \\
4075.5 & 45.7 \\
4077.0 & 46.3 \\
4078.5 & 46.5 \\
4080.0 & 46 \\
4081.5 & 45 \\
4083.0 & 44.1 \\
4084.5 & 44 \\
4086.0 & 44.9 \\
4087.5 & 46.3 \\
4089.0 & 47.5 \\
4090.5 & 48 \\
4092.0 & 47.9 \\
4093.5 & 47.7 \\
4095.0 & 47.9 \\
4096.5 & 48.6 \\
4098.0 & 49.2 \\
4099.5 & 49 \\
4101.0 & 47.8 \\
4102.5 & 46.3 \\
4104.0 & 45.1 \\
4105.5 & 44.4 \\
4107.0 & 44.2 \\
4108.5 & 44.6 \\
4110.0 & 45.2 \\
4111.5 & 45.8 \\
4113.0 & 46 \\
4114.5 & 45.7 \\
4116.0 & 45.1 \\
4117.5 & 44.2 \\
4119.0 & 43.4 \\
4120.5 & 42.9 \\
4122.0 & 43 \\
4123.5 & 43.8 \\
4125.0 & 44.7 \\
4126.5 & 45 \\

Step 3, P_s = 0.77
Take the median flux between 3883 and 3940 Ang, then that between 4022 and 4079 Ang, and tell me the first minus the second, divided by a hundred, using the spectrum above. 0.033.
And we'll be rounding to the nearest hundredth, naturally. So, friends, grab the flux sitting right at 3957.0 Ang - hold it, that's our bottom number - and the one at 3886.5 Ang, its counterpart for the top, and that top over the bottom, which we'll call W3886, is 1.11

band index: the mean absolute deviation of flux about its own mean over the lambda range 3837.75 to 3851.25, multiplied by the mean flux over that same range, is 28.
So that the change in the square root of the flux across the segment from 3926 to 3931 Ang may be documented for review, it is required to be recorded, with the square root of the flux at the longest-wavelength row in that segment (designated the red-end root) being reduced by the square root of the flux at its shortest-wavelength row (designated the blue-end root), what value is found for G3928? -0.43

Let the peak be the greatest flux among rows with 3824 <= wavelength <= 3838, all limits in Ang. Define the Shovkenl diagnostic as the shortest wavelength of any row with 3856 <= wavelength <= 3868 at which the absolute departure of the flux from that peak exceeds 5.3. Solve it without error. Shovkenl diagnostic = 3862.5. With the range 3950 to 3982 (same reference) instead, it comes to 3961.5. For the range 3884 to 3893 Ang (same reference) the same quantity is 3891.0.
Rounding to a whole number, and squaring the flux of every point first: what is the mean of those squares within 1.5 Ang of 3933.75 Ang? 1815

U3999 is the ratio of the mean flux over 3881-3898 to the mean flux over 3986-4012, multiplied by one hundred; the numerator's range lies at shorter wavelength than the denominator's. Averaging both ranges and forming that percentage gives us 103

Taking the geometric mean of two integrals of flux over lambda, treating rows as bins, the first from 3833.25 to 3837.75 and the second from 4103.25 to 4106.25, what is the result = 171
